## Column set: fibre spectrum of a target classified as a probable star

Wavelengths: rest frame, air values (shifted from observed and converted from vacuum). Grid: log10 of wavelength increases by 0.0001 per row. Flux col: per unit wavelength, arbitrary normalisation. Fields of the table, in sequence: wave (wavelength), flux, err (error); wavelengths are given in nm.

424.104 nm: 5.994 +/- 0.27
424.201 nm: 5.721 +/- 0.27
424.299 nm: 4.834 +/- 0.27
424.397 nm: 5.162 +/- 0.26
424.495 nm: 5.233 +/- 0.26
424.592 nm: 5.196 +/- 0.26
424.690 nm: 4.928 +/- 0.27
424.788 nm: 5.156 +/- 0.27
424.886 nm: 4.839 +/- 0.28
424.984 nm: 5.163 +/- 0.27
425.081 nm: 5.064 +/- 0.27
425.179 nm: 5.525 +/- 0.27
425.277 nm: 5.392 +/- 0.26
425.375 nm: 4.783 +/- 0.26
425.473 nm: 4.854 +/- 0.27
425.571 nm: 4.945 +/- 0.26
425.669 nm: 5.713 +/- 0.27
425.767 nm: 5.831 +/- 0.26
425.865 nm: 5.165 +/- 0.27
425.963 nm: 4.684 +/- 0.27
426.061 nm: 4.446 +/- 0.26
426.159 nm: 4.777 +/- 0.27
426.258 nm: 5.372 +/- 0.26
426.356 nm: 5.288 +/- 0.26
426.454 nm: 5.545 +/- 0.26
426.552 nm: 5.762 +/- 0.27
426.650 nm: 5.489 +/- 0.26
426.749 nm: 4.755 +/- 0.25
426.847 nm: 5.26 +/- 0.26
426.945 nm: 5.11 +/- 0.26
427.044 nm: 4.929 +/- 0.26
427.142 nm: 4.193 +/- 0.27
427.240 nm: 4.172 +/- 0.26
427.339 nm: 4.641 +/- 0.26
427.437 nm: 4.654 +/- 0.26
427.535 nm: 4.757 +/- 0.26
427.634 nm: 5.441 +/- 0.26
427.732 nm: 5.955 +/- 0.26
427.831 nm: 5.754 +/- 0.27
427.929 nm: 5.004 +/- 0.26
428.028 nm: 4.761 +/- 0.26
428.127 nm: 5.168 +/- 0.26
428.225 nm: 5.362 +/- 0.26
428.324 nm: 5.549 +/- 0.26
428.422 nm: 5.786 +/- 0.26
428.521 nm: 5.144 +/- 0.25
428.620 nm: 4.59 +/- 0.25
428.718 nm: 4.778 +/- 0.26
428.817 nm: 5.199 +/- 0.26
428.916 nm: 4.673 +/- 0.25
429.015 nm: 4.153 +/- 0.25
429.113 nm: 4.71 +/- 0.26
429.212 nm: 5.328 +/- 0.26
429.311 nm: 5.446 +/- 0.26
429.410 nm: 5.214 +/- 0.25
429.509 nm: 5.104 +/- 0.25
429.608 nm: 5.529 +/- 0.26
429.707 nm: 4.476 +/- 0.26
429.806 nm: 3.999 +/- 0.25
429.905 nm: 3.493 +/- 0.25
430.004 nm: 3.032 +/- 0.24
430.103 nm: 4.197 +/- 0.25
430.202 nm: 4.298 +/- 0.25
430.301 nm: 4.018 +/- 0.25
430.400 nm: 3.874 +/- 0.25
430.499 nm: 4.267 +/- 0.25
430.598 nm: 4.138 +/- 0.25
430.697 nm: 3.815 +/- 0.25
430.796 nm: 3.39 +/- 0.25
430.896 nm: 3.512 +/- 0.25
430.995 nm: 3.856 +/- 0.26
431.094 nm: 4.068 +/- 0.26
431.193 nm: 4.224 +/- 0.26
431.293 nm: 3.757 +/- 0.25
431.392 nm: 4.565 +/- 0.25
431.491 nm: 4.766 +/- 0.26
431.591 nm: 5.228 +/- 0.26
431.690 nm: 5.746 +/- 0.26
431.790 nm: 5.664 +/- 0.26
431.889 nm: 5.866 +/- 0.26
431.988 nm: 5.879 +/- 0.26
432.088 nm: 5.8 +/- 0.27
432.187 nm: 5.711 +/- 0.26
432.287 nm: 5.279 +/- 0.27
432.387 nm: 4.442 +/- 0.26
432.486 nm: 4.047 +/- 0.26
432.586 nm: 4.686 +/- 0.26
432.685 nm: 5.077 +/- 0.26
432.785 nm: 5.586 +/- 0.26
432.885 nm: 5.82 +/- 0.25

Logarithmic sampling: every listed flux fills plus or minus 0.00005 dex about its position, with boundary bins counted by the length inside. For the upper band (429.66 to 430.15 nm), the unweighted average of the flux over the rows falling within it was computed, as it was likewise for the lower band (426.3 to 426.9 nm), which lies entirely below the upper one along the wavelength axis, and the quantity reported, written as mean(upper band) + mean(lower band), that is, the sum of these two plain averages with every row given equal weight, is 9.2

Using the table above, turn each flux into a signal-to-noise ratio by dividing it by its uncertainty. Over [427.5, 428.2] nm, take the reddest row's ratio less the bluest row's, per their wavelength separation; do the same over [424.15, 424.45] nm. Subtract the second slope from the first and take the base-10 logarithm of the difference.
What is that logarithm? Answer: 1.0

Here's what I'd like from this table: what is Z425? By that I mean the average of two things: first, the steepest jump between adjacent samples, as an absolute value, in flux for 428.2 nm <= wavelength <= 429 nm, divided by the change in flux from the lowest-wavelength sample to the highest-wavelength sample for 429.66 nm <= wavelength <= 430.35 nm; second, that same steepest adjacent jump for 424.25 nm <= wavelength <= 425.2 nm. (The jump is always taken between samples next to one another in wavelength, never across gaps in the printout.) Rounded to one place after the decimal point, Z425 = -0.5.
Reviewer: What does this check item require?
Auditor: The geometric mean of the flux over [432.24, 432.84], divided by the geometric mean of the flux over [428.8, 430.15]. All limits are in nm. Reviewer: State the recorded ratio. 1.06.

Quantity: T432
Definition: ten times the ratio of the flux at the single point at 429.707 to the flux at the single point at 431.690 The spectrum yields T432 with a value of 7.8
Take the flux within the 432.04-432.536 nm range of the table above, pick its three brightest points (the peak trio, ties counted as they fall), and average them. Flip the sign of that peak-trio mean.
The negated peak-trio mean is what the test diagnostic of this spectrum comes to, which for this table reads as -5.6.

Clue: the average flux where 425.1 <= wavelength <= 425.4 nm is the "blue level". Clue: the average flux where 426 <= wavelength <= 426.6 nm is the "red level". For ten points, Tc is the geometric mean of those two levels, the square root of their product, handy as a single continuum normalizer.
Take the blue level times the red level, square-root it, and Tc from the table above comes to 5.22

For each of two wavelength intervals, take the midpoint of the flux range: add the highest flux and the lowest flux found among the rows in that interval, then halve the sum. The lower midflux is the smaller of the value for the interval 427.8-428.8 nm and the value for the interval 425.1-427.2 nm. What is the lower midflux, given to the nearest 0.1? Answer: 5.0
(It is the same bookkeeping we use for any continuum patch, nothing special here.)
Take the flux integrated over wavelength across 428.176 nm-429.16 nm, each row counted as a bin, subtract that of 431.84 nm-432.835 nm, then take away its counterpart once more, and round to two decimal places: -5.50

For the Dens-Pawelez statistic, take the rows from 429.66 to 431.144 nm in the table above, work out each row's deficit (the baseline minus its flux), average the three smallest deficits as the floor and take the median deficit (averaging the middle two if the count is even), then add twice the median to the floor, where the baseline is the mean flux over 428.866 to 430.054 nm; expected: 1.44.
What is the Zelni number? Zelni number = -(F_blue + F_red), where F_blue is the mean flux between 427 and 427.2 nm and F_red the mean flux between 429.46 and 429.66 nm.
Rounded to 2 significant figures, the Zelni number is -9.9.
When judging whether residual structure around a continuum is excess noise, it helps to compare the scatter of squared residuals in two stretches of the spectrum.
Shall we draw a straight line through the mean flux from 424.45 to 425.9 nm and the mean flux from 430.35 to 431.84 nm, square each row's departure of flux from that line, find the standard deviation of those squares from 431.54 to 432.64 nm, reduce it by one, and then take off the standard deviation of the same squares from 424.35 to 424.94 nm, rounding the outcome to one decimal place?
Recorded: 0.0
